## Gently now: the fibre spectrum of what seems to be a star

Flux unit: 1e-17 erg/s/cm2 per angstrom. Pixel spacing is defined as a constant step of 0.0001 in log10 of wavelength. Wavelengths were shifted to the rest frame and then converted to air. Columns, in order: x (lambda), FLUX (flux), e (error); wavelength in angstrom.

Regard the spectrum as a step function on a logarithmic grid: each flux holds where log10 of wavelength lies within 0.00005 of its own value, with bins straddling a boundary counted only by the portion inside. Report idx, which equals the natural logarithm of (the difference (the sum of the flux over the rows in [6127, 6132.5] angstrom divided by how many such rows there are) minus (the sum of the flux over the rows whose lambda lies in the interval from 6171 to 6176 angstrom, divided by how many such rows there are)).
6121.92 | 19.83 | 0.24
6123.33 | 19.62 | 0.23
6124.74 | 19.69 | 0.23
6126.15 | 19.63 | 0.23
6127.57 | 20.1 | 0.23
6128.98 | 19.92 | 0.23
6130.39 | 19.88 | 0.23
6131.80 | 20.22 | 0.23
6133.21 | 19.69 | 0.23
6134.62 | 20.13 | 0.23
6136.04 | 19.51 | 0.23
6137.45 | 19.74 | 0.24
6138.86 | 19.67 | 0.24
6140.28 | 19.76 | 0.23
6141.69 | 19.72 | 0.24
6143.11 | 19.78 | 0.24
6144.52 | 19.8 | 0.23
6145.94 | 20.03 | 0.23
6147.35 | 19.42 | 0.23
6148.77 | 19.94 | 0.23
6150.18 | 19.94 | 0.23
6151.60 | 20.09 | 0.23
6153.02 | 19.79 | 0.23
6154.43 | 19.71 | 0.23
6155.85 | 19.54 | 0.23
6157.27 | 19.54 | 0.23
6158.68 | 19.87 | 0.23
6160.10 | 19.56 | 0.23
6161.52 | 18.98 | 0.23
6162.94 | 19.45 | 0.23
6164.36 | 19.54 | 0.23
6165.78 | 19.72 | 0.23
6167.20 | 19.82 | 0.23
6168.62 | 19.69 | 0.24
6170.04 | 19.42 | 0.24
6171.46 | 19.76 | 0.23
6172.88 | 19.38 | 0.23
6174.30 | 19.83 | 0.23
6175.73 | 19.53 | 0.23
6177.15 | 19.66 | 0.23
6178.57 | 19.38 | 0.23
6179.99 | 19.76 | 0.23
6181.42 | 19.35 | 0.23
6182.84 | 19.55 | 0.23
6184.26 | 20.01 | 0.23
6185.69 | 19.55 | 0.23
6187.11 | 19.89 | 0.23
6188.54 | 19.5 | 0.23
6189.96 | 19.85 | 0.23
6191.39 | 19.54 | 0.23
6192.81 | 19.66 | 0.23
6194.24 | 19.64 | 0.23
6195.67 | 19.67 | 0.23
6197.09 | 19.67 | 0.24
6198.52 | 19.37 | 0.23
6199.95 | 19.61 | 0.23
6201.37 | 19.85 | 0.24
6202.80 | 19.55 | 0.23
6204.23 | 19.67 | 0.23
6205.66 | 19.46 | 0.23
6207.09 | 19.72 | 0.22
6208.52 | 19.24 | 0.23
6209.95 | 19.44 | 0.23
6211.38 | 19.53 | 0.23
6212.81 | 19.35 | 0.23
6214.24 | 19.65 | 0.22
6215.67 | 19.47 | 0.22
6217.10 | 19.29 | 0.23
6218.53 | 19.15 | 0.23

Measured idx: -0.9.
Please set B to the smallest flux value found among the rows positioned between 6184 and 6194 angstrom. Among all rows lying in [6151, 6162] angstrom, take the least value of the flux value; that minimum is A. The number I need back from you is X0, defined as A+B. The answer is 38.5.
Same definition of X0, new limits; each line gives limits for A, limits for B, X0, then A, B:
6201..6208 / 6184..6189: 39.0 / 19.46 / 19.5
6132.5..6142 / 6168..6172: 38.9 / 19.51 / 19.42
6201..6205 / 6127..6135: 39.2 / 19.55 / 19.69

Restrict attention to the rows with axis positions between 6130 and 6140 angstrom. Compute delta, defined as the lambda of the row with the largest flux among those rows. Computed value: 6131.80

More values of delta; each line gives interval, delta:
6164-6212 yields 6184.26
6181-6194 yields 6184.26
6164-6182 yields 6174.30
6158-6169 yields 6158.68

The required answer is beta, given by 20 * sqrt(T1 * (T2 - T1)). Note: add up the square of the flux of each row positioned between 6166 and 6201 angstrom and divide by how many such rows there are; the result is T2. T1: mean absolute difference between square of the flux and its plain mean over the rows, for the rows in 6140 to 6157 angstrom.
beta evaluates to 914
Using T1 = 5.50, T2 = 385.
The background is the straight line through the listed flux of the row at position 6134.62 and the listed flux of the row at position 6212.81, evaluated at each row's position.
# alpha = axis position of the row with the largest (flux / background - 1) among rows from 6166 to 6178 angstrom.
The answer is 6174.30 angstrom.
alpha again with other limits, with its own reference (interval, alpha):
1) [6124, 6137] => 6131.80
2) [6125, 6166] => 6151.60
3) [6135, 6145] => 6144.52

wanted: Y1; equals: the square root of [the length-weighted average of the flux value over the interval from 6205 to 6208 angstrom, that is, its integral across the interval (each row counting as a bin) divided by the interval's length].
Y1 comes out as 4.42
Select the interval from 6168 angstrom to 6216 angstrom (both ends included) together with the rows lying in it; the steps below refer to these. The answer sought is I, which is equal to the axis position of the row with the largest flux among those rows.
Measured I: 6184.26 angstrom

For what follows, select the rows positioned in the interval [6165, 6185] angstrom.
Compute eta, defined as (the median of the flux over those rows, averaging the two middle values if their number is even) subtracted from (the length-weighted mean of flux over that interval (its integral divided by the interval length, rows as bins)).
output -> -0.045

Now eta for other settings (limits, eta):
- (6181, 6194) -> 0.117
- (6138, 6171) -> -0.033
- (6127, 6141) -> 0.047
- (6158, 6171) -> -0.002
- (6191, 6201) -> -0.021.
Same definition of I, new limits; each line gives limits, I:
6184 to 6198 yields 6184.26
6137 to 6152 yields 6151.60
